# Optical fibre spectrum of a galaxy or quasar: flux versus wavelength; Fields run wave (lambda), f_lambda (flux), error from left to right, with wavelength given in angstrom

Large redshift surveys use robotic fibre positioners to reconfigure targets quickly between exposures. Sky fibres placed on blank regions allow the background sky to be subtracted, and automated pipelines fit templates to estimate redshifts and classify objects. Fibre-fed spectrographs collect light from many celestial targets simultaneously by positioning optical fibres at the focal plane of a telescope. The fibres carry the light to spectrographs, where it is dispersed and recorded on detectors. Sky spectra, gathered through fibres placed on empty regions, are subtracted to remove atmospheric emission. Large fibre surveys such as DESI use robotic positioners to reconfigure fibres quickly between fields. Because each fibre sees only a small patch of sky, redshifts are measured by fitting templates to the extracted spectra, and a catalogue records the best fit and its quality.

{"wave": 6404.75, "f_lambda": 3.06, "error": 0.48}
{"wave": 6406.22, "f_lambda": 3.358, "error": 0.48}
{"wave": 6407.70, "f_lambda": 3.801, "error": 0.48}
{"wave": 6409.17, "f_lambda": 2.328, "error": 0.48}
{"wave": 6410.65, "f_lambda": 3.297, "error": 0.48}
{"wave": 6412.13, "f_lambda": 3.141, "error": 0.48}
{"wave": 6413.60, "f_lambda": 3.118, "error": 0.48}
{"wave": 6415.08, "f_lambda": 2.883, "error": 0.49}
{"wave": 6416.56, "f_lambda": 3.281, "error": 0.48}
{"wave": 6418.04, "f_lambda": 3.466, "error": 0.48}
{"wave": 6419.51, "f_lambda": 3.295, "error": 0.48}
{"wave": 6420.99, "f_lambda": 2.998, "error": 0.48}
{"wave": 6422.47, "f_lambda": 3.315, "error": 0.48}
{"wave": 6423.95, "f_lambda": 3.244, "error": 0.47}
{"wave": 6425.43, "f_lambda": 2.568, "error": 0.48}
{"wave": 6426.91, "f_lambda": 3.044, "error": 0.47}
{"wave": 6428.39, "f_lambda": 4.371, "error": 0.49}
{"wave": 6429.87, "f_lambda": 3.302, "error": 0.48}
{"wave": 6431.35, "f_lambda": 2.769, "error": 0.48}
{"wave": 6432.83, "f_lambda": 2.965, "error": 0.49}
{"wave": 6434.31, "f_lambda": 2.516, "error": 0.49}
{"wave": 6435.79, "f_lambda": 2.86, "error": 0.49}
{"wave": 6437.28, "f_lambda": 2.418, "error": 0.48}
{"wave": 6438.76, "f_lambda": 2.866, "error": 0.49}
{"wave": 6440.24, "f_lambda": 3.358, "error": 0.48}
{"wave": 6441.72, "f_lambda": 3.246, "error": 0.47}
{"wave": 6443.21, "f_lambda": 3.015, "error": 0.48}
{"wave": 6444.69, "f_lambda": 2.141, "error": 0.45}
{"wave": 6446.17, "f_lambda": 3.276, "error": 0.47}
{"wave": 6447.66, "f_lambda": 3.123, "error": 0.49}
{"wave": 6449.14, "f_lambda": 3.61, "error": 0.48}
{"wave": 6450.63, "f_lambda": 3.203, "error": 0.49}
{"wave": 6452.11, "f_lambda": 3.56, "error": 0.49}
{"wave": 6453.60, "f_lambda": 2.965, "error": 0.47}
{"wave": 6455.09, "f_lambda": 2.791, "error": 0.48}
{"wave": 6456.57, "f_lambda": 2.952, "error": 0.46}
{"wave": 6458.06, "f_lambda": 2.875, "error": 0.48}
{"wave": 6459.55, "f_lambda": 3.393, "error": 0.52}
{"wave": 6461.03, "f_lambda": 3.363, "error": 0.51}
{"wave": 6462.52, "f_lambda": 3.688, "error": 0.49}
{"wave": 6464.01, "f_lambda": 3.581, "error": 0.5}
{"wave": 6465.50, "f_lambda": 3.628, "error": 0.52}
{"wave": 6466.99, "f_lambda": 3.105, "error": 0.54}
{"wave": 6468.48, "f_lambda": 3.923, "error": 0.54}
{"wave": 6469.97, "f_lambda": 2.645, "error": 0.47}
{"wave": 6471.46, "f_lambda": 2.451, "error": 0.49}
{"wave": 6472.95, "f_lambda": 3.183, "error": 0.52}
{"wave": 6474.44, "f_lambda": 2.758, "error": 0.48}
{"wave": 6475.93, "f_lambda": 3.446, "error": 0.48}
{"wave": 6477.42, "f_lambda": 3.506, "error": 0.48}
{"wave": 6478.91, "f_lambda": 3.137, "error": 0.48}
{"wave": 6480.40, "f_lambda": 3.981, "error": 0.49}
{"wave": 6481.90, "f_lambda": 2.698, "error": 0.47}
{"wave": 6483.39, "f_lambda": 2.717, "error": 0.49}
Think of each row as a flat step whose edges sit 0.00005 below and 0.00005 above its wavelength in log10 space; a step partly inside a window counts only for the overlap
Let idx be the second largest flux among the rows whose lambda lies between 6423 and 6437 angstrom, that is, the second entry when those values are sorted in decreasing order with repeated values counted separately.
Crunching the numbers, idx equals 3.302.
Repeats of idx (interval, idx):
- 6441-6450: 3.276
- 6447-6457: 3.56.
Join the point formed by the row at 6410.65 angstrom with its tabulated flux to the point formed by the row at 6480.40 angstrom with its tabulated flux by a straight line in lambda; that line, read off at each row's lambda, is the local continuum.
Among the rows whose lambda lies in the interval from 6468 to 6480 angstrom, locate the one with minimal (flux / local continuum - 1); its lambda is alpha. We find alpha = 6471.46 angstrom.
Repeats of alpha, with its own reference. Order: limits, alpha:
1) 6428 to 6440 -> 6437.28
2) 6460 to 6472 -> 6471.46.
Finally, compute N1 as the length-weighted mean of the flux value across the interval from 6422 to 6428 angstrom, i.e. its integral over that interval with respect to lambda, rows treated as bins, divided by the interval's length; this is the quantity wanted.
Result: 3.11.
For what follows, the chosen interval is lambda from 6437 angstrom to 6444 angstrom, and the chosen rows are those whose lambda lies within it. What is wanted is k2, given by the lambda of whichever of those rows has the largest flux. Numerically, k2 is 6440.24 angstrom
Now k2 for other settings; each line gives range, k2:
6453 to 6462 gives 6459.55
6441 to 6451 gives 6449.14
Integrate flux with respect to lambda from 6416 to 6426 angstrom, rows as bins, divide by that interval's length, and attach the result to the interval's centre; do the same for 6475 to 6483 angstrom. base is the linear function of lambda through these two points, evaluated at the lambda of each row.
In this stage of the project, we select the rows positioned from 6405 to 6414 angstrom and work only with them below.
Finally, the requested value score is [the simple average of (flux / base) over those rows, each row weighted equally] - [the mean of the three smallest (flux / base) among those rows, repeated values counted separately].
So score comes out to 0.100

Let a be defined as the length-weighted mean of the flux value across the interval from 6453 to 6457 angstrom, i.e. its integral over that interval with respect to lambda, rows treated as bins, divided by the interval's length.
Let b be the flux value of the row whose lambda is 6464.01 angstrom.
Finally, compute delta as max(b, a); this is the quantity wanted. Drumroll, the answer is 3.6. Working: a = 2.9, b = 3.581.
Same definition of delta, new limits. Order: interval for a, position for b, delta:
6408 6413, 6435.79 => 3.0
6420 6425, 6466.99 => 3.1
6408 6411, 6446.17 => 3.3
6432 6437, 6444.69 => 2.7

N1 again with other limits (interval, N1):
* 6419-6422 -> 3.15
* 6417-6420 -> 3.38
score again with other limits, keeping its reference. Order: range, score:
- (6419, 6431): 0.124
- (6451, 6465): 0.112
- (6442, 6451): 0.092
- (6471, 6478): 0.081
